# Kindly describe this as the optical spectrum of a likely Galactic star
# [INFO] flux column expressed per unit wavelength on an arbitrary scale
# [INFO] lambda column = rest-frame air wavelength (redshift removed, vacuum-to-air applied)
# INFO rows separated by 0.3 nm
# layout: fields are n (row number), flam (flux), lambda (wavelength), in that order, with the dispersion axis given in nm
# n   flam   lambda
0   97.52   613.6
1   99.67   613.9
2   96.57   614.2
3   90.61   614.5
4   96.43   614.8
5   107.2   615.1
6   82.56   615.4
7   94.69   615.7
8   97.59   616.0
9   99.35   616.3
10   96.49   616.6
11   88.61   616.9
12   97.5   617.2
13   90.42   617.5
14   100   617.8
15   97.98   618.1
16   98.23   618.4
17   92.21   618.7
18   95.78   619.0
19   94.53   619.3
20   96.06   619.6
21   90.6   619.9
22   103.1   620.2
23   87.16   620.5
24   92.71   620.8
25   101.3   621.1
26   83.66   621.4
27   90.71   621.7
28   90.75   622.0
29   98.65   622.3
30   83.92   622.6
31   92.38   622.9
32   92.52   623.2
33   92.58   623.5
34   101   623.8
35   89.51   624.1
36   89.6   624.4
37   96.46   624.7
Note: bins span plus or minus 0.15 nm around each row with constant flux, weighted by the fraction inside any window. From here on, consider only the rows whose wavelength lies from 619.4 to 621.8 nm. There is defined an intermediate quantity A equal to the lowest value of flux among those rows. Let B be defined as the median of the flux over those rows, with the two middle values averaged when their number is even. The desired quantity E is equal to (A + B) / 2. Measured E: 87.7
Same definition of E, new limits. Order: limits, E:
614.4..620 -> 89.3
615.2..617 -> 89.1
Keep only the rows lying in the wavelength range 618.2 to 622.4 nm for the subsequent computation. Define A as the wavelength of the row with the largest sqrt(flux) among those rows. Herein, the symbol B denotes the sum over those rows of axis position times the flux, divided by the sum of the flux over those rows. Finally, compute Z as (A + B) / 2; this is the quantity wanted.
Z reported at 620.27 nm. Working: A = 620.2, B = 620.34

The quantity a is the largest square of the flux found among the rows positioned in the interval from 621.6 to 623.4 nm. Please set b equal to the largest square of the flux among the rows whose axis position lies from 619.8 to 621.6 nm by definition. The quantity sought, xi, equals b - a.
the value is 898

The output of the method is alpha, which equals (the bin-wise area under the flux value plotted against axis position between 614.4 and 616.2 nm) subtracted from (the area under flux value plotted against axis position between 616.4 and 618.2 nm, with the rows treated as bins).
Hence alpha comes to 0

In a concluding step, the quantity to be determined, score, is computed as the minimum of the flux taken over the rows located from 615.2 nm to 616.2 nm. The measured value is 82.56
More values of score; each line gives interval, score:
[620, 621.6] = 83.66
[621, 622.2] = 83.66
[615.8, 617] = 88.61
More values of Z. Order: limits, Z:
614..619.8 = 616.00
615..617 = 615.54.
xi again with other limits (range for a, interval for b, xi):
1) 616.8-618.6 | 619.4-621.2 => 630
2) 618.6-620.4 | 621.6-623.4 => -898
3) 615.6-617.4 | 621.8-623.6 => -139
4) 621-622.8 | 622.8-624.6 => -61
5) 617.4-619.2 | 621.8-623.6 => -268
